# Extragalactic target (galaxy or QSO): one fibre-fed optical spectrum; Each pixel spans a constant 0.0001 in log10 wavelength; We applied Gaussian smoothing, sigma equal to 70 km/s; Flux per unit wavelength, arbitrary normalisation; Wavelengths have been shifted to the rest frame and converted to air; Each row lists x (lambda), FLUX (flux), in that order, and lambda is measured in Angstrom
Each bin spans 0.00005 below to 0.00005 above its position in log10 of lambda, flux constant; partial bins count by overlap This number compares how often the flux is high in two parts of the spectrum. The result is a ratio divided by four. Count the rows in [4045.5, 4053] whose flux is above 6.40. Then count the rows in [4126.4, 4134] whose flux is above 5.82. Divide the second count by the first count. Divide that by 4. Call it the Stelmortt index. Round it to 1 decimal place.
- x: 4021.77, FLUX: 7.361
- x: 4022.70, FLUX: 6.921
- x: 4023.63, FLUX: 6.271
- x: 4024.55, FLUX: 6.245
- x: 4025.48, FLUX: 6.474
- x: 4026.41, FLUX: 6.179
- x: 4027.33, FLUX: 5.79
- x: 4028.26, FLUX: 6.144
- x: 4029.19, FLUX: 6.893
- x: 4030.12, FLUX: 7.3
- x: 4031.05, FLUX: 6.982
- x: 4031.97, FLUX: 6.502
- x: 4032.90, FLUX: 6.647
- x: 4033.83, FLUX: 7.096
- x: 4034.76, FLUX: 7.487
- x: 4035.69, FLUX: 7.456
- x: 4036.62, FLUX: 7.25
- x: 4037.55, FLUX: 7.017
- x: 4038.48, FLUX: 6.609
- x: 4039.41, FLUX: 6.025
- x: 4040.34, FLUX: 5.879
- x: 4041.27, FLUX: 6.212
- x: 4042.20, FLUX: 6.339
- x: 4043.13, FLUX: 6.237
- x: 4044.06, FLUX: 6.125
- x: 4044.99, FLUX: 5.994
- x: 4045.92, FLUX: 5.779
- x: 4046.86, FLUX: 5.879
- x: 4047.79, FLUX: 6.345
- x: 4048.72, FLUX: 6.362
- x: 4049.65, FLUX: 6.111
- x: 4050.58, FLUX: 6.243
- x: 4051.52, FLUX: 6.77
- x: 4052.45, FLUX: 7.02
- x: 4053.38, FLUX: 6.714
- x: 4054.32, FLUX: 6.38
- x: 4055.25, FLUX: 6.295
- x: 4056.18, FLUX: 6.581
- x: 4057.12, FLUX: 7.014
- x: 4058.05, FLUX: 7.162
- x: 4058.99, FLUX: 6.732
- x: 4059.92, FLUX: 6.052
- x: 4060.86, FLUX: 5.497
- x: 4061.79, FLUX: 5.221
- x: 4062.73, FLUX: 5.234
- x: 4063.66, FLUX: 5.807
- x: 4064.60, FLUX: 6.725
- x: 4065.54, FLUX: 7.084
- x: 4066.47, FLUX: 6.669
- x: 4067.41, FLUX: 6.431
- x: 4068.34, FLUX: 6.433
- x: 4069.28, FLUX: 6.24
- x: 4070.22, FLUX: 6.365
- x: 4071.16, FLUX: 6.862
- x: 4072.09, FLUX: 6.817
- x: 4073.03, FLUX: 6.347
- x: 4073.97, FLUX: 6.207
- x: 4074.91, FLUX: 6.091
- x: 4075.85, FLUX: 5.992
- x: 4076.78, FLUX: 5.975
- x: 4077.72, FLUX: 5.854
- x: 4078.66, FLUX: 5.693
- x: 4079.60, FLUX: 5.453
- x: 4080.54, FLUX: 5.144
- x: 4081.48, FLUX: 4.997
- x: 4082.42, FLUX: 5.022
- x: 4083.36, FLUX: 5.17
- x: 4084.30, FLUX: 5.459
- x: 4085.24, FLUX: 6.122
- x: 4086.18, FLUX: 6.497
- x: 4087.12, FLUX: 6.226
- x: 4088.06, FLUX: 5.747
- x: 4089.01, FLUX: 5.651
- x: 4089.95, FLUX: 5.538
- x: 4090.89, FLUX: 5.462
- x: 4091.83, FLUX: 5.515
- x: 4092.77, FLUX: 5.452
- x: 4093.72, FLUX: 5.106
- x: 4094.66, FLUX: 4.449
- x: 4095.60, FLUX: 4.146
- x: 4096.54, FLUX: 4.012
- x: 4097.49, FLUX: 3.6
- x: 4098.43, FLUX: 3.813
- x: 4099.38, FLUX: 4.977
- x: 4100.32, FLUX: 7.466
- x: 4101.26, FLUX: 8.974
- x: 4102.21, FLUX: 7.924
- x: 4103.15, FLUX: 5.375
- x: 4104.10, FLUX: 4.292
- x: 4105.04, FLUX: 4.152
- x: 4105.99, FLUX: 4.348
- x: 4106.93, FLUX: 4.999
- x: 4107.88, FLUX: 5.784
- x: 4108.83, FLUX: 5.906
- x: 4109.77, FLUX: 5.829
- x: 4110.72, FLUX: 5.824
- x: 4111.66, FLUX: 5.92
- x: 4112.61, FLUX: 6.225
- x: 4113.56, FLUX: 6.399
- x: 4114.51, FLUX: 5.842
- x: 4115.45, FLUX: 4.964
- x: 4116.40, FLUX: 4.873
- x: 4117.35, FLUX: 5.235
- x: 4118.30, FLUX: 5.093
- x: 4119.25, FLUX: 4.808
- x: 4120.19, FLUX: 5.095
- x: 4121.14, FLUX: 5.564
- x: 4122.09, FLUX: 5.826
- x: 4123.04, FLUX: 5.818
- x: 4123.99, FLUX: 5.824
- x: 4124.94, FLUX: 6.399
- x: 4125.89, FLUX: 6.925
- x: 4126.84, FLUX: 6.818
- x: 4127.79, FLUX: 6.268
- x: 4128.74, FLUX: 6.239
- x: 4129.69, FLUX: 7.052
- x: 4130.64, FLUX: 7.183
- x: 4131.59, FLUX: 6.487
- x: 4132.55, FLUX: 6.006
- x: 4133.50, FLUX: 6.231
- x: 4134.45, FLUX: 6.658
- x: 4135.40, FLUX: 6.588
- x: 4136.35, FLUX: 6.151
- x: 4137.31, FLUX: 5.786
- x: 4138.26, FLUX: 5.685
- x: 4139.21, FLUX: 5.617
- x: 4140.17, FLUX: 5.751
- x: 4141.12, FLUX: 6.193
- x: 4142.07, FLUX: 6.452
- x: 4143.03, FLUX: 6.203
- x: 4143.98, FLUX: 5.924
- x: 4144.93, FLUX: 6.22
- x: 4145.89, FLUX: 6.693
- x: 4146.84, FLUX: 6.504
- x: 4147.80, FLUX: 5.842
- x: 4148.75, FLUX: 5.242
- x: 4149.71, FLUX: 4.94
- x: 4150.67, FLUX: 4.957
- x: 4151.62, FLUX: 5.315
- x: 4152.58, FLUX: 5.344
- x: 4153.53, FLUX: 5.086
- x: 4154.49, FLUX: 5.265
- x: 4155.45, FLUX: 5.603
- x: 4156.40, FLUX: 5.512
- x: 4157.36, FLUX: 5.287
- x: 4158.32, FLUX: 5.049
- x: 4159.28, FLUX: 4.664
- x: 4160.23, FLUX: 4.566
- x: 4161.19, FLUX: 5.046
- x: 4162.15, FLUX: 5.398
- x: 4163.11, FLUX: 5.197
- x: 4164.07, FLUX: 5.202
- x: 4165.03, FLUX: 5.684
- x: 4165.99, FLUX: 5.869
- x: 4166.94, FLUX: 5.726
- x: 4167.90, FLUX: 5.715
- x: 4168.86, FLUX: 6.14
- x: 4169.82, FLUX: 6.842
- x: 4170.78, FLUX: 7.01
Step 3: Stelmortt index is 1.0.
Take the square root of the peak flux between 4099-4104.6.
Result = 3.00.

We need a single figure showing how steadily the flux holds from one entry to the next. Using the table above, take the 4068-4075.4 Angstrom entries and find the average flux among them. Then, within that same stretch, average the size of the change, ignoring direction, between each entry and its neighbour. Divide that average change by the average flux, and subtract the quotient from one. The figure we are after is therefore 0.965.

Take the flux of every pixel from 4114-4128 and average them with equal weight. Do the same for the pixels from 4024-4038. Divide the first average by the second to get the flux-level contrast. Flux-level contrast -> 0.84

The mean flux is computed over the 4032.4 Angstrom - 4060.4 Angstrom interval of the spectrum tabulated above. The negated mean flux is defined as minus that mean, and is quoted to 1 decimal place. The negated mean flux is -6.5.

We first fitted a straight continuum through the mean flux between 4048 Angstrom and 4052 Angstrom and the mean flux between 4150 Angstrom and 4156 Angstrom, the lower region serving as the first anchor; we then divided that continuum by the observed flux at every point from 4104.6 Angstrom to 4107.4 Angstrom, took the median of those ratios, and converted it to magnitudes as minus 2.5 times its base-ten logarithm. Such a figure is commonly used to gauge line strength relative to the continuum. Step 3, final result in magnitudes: -0.307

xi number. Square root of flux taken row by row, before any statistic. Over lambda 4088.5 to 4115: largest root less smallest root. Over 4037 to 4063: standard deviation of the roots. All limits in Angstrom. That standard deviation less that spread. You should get -1.0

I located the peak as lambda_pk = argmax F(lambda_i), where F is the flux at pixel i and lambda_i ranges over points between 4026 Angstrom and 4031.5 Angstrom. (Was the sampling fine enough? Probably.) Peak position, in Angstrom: 4030.12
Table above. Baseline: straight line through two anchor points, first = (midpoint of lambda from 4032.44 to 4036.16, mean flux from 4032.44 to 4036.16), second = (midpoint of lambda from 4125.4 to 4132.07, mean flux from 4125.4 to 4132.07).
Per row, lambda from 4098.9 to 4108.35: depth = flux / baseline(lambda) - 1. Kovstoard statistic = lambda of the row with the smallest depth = 4105.04 Angstrom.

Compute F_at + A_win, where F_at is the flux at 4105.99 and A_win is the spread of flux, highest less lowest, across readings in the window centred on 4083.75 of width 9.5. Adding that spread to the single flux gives 5.8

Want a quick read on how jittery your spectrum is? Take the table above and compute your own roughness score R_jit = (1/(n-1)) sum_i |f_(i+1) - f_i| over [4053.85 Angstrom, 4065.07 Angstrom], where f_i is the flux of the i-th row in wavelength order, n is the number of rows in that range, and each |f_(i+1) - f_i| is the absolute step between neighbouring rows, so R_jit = 0.40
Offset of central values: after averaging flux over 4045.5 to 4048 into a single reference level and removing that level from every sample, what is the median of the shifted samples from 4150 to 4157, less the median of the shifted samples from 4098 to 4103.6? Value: -1.1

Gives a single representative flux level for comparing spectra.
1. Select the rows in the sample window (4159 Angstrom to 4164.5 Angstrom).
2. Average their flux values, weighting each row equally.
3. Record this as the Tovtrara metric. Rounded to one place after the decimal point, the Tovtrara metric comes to 5.0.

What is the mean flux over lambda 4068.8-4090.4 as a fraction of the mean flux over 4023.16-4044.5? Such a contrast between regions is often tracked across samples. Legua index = 0.896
